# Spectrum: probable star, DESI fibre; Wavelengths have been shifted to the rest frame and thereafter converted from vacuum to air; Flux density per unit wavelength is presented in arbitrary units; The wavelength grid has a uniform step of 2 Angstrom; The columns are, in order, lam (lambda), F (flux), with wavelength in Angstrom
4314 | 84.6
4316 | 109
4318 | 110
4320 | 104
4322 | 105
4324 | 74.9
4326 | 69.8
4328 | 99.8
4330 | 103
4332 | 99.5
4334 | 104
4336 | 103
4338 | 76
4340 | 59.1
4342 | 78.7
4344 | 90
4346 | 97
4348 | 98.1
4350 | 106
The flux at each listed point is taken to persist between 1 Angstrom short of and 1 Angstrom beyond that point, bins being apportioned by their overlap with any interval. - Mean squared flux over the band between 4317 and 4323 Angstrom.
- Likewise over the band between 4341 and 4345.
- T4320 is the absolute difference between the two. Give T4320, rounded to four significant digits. 4167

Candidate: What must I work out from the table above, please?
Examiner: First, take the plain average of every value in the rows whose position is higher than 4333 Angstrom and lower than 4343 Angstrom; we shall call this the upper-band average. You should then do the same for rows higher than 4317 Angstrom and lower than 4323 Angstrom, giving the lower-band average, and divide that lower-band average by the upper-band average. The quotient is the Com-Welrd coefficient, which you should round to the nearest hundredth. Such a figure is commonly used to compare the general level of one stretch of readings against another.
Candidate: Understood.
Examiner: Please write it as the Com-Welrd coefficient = 1.26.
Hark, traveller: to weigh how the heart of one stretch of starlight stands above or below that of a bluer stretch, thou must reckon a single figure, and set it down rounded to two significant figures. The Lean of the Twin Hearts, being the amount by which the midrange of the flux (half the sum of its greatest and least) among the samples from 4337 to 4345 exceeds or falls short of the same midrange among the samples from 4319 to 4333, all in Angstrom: -13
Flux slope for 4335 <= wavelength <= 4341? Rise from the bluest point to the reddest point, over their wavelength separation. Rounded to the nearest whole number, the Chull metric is -11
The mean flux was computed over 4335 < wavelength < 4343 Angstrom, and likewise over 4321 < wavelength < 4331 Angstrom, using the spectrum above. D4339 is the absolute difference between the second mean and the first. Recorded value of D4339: 11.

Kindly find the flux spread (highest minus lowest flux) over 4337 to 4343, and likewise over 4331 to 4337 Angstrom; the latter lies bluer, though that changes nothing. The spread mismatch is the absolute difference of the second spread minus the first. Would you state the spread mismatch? 15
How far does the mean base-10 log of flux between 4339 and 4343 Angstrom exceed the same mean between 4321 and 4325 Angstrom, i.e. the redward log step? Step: -0.11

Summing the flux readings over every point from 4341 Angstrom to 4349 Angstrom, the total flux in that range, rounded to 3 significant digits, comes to 364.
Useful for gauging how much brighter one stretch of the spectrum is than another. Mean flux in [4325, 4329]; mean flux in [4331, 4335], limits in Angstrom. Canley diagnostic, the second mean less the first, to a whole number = 17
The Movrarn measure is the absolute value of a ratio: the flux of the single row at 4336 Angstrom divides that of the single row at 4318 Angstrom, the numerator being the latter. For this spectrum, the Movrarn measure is 1.07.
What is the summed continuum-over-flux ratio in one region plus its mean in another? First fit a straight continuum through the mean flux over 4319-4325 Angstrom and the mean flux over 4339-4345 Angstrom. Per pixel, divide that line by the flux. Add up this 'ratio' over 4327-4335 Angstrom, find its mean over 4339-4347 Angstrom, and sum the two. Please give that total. 4.36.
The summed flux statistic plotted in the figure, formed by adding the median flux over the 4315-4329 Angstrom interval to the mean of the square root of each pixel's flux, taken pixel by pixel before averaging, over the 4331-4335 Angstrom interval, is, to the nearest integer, 114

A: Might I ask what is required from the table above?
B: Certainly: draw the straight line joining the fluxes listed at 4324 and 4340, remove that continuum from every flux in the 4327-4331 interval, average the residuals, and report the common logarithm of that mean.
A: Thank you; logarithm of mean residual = 1.50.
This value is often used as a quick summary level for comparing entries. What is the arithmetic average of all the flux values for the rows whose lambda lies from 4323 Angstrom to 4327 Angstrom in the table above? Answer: 72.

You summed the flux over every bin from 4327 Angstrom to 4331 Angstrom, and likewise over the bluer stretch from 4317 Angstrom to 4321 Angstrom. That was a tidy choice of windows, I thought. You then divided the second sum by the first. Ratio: 1.06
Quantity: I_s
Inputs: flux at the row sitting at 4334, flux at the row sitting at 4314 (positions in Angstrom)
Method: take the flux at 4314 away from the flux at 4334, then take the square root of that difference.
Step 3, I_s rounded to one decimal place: 4.4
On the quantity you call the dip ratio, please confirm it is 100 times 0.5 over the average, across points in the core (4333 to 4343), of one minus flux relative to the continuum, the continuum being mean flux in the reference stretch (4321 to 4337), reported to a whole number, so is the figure 443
